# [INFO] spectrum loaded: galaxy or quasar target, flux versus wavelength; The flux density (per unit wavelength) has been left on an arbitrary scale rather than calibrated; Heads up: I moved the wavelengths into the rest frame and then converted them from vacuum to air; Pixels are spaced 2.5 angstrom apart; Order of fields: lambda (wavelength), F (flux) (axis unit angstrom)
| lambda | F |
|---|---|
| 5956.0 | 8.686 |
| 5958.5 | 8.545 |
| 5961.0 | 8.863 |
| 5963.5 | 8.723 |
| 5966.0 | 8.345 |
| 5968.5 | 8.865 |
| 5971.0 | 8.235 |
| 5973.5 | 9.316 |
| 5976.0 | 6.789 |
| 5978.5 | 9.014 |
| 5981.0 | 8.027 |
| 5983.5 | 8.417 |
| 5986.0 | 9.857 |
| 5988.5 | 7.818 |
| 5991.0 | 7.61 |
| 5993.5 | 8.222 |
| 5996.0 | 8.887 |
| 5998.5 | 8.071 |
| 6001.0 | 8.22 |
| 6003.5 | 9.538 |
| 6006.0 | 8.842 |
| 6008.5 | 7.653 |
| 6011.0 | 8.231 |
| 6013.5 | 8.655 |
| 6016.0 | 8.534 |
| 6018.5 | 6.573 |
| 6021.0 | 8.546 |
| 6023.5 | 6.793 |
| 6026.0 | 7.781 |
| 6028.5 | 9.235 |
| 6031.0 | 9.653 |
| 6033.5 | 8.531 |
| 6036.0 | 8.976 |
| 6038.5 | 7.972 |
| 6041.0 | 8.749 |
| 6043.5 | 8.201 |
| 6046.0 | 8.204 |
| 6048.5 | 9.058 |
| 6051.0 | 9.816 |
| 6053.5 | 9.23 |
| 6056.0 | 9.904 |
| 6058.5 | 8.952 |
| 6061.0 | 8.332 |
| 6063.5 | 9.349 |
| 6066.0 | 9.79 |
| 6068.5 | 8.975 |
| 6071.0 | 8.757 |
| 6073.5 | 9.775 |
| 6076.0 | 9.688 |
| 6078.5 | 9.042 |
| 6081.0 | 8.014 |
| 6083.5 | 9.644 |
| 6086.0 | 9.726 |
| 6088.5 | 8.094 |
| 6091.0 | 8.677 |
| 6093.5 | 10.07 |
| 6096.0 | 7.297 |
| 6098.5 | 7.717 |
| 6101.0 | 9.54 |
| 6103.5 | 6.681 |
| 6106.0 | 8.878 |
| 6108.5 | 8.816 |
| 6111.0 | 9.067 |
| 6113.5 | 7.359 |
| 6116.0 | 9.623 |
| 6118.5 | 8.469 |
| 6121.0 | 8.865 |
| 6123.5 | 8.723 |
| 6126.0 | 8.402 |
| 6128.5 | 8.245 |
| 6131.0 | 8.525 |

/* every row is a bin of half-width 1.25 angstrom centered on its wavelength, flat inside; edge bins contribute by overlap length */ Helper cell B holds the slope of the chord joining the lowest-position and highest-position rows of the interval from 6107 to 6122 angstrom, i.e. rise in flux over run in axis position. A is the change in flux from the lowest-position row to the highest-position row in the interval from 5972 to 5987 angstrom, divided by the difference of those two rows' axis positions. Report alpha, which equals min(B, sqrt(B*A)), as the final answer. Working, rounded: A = 0.04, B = 0.004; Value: 0.00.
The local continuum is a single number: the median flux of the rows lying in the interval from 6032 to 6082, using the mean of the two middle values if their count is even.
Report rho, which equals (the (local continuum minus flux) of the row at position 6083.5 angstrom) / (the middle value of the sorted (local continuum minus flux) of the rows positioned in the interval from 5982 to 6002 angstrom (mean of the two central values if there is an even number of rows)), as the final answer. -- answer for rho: -0.9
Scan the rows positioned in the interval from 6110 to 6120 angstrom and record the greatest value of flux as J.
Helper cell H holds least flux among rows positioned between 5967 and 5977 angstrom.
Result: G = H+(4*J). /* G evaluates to 45.3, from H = 6.789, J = 9.623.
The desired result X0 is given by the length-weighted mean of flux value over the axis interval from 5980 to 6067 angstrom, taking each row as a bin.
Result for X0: 8.58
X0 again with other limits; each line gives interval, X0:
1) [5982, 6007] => 8.54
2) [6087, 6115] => 8.40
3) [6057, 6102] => 8.97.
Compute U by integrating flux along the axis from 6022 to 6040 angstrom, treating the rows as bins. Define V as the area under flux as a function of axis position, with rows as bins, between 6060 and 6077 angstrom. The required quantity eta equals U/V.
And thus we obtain 0.97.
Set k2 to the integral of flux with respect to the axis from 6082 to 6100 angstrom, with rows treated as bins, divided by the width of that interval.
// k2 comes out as 8.7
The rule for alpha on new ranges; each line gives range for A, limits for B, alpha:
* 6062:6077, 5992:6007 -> 0.04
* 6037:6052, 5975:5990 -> 0.08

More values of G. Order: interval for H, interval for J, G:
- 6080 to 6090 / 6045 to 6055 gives 47.3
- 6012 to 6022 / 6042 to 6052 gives 45.8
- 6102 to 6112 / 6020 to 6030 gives 43.6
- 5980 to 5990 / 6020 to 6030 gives 44.8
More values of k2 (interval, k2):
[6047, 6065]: 9.2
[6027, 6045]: 8.7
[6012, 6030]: 8.0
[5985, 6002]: 8.4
